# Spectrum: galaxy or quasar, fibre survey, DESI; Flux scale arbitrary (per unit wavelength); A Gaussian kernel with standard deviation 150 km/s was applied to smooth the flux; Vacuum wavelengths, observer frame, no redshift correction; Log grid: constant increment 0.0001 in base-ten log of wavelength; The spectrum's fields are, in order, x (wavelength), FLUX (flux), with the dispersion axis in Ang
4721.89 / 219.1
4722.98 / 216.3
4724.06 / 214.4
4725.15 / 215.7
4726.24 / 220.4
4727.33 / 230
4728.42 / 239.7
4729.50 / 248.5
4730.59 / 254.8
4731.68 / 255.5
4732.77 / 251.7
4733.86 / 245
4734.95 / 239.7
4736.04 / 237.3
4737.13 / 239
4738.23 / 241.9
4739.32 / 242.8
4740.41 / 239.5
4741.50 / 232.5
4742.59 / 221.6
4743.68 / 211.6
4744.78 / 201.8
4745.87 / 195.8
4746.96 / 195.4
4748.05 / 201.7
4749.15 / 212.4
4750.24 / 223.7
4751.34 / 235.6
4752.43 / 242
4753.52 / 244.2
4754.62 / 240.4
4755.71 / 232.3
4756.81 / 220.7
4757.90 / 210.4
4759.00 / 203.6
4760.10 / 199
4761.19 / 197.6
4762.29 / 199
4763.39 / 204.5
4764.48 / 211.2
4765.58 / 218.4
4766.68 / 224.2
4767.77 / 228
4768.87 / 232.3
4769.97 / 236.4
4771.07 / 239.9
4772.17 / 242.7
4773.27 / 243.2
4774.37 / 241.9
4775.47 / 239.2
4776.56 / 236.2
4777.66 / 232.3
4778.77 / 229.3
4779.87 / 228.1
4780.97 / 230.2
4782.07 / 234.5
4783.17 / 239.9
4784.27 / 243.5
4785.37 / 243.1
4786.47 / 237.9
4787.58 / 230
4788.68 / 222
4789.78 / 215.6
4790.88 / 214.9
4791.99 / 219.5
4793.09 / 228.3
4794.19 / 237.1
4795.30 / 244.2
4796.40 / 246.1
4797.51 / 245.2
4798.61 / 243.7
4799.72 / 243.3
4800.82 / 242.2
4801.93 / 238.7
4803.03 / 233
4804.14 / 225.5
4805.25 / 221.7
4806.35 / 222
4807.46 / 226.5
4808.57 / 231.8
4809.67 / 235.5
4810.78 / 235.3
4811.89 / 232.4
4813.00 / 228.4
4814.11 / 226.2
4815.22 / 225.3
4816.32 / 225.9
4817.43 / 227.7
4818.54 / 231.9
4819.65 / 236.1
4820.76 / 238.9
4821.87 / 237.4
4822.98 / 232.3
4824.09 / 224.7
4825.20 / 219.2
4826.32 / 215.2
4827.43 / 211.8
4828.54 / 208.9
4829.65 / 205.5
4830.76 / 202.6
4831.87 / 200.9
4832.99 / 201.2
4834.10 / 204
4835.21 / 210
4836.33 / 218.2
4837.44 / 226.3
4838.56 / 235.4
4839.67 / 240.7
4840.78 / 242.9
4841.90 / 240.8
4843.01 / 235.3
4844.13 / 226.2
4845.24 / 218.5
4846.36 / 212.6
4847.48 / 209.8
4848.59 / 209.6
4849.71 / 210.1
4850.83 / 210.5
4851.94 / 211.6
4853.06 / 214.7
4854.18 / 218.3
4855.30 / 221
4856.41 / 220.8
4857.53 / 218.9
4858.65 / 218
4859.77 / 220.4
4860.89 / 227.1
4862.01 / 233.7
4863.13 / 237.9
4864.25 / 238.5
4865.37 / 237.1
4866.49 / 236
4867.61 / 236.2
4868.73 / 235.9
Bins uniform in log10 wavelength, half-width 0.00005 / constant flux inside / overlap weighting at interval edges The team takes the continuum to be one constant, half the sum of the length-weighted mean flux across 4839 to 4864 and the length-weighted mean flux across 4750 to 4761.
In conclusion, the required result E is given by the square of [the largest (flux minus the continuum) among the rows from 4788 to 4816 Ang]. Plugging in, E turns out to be 504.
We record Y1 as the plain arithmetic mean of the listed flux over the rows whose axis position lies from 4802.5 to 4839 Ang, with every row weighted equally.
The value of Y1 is 223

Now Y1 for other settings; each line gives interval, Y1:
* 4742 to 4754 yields 217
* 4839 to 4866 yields 224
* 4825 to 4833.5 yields 208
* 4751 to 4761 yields 225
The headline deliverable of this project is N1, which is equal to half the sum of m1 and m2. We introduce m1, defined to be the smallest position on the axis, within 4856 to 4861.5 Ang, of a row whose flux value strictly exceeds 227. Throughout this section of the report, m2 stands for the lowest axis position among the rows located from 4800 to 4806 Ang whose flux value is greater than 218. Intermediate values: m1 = 4860.89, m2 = 4800.82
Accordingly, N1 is 4830.9 Ang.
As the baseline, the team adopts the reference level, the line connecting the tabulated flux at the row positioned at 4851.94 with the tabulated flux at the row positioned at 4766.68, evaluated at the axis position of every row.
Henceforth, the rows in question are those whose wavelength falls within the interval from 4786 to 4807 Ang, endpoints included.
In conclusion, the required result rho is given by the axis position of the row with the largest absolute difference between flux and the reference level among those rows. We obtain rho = 4796.40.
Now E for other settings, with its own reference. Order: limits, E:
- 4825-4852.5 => 370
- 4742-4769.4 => 422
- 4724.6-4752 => 1014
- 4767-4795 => 394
